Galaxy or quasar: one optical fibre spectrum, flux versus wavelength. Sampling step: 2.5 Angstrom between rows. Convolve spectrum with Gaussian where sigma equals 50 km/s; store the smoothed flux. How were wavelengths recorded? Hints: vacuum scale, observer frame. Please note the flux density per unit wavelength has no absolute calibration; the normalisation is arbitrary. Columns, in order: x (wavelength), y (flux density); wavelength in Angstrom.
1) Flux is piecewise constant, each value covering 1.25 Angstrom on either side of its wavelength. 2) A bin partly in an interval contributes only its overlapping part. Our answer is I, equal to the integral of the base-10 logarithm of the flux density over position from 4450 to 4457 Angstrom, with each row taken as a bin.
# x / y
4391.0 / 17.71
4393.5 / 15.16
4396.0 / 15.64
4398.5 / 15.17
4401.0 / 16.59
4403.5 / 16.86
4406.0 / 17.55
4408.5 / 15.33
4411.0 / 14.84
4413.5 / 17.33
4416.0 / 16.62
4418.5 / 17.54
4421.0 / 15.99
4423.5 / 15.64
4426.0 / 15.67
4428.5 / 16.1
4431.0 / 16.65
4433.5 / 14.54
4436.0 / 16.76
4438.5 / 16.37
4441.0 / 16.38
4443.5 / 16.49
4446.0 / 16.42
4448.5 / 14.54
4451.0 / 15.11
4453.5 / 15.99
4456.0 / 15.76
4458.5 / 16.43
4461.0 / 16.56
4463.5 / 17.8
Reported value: 8.4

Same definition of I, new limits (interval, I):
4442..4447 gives 6.1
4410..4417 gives 8.5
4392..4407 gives 18.1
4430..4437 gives 8.4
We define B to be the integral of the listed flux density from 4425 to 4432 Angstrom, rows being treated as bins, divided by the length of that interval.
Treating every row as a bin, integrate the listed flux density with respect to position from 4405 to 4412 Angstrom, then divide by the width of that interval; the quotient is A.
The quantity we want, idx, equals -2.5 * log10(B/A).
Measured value -0.02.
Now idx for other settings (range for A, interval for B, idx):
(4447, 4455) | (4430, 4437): -0.05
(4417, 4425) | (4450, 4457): 0.05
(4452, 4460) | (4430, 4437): 0.01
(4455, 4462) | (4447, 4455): 0.07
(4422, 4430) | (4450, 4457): 0.01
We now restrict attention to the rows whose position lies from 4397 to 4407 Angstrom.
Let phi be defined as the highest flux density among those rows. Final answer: 17.55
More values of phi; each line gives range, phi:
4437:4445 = 16.49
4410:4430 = 17.54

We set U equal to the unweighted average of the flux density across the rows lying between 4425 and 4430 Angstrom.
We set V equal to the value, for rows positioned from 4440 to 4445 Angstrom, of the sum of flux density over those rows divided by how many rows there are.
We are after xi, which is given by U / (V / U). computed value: 15.4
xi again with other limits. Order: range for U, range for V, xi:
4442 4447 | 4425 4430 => 17.0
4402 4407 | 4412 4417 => 17.4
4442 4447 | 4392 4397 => 17.6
